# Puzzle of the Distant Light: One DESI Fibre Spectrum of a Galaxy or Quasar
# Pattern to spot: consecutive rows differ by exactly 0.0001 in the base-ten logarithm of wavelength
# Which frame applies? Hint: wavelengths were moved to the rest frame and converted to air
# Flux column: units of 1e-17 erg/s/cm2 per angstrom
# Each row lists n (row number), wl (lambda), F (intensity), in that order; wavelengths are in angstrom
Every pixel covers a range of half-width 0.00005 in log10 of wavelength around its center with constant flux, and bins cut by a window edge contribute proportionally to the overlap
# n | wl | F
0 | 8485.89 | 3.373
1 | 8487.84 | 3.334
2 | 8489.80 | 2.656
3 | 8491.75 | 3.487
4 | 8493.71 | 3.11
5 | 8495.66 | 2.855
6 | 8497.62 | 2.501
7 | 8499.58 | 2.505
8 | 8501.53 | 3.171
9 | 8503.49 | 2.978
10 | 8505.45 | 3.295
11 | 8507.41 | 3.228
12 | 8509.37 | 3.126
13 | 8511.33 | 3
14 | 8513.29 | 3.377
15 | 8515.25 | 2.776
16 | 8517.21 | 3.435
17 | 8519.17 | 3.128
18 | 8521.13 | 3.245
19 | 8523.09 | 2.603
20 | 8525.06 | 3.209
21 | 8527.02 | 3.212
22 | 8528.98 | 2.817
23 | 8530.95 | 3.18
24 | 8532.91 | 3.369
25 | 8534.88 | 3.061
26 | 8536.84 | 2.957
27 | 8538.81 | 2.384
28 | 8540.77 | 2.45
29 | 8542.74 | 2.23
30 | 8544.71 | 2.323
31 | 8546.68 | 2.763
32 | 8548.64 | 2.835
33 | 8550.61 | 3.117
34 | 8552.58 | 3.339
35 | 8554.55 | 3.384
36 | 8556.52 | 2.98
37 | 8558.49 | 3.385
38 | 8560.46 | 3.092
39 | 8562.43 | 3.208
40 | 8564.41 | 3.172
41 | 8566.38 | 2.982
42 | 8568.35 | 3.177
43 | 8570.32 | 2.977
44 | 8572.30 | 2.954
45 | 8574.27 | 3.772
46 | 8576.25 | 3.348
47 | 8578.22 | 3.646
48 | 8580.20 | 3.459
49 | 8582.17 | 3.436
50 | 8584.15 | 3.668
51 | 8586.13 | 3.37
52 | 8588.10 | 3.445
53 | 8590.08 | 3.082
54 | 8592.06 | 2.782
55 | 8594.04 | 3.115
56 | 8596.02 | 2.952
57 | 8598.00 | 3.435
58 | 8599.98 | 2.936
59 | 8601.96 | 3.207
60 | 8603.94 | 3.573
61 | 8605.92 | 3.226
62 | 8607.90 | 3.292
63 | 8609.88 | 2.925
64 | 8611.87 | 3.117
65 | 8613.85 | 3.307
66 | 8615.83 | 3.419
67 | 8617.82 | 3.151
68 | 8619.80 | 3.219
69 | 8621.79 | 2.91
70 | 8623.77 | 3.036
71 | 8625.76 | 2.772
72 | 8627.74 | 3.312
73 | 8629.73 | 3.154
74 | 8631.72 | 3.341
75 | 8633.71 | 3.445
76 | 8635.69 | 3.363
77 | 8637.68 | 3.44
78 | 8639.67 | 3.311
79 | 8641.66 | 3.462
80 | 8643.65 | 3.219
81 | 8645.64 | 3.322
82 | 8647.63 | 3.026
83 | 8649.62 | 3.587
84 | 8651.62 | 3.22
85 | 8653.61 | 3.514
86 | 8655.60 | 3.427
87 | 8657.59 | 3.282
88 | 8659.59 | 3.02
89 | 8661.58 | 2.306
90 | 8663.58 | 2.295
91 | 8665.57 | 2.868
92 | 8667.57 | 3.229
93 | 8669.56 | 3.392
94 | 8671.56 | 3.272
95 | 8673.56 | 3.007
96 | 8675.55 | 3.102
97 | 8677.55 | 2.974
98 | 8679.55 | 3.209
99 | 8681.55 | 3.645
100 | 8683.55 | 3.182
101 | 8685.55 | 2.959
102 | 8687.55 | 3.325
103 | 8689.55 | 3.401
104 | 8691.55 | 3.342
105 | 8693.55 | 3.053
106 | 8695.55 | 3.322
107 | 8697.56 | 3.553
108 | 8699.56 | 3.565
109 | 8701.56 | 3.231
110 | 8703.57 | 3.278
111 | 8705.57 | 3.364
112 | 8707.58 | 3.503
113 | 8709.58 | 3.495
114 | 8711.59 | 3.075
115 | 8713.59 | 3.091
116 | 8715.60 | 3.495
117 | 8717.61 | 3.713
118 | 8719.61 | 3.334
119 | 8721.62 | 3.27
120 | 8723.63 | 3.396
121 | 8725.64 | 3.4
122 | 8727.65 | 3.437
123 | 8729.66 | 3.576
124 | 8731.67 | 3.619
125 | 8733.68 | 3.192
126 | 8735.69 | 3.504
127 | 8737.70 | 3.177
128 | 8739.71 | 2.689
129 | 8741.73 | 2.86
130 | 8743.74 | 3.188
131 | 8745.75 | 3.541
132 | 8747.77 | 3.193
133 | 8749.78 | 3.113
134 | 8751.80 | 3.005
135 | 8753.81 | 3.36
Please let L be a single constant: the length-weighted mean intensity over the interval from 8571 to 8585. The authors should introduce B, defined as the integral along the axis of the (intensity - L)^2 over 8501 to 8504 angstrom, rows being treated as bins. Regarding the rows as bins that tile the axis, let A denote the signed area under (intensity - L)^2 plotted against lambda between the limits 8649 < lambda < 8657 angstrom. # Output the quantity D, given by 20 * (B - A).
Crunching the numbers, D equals 6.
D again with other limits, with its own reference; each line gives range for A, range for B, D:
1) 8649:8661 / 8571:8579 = -6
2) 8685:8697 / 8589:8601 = 33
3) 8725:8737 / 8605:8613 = 14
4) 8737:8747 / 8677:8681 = -34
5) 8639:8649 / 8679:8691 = 6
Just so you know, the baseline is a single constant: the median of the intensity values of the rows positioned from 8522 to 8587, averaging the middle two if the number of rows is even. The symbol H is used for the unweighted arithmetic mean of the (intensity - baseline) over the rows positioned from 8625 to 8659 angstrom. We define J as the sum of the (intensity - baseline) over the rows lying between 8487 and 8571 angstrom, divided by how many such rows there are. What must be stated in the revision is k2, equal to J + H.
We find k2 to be -0.03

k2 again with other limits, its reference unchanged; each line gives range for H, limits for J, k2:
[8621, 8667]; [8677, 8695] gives 0.05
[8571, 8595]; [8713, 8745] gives 0.30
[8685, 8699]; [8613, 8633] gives 0.10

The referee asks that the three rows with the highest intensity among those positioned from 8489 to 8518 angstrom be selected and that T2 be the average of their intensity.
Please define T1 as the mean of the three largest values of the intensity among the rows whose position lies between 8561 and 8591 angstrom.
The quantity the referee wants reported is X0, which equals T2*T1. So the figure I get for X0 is 12.7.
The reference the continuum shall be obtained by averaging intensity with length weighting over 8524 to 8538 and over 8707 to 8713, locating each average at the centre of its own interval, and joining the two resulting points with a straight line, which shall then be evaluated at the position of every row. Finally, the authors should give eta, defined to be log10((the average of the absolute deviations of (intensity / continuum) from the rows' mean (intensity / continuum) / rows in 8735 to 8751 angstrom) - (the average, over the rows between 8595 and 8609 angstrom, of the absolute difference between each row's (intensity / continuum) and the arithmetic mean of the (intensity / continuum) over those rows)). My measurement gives -2.2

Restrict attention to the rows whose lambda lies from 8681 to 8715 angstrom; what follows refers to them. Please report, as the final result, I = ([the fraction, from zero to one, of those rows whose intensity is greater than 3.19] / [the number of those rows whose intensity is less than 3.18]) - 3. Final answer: -2.82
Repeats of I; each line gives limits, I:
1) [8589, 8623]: -2.95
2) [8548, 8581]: -2.95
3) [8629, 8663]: -2.81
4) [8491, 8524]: -2.97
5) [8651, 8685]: -2.92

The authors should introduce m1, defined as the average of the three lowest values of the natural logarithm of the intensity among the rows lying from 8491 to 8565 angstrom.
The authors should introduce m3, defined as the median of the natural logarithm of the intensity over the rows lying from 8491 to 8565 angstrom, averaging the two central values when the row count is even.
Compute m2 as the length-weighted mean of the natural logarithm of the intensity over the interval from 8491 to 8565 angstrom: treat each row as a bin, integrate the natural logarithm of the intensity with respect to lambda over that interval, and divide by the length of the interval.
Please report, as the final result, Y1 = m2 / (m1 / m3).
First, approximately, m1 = 0.84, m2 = 1.09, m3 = 1.14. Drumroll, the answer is 1.48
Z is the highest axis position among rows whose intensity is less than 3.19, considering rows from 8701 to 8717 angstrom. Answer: 8713.59 angstrom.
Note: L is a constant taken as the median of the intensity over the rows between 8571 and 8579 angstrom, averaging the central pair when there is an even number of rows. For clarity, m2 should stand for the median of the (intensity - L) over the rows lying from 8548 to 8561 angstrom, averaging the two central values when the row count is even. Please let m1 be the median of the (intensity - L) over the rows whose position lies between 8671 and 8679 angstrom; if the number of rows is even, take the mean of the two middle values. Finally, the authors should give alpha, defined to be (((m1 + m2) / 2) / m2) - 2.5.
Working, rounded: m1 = -0.4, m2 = -0.38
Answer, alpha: -1.4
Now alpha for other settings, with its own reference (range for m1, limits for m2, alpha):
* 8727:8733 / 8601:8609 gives -2.2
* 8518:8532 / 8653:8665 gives -1.5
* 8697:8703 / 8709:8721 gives -2.3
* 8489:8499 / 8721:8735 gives 1.3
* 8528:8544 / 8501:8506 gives -1.1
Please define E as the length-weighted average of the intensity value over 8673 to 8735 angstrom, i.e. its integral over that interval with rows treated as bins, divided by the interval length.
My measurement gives 3.33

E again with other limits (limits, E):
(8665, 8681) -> 3.15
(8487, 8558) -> 2.99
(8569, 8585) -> 3.40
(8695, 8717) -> 3.37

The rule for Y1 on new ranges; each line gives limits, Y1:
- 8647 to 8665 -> 1.40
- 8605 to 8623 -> 1.23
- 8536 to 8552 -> 1.10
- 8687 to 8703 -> 1.25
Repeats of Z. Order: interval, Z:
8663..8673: 8665.57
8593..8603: 8599.98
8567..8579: 8572.30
